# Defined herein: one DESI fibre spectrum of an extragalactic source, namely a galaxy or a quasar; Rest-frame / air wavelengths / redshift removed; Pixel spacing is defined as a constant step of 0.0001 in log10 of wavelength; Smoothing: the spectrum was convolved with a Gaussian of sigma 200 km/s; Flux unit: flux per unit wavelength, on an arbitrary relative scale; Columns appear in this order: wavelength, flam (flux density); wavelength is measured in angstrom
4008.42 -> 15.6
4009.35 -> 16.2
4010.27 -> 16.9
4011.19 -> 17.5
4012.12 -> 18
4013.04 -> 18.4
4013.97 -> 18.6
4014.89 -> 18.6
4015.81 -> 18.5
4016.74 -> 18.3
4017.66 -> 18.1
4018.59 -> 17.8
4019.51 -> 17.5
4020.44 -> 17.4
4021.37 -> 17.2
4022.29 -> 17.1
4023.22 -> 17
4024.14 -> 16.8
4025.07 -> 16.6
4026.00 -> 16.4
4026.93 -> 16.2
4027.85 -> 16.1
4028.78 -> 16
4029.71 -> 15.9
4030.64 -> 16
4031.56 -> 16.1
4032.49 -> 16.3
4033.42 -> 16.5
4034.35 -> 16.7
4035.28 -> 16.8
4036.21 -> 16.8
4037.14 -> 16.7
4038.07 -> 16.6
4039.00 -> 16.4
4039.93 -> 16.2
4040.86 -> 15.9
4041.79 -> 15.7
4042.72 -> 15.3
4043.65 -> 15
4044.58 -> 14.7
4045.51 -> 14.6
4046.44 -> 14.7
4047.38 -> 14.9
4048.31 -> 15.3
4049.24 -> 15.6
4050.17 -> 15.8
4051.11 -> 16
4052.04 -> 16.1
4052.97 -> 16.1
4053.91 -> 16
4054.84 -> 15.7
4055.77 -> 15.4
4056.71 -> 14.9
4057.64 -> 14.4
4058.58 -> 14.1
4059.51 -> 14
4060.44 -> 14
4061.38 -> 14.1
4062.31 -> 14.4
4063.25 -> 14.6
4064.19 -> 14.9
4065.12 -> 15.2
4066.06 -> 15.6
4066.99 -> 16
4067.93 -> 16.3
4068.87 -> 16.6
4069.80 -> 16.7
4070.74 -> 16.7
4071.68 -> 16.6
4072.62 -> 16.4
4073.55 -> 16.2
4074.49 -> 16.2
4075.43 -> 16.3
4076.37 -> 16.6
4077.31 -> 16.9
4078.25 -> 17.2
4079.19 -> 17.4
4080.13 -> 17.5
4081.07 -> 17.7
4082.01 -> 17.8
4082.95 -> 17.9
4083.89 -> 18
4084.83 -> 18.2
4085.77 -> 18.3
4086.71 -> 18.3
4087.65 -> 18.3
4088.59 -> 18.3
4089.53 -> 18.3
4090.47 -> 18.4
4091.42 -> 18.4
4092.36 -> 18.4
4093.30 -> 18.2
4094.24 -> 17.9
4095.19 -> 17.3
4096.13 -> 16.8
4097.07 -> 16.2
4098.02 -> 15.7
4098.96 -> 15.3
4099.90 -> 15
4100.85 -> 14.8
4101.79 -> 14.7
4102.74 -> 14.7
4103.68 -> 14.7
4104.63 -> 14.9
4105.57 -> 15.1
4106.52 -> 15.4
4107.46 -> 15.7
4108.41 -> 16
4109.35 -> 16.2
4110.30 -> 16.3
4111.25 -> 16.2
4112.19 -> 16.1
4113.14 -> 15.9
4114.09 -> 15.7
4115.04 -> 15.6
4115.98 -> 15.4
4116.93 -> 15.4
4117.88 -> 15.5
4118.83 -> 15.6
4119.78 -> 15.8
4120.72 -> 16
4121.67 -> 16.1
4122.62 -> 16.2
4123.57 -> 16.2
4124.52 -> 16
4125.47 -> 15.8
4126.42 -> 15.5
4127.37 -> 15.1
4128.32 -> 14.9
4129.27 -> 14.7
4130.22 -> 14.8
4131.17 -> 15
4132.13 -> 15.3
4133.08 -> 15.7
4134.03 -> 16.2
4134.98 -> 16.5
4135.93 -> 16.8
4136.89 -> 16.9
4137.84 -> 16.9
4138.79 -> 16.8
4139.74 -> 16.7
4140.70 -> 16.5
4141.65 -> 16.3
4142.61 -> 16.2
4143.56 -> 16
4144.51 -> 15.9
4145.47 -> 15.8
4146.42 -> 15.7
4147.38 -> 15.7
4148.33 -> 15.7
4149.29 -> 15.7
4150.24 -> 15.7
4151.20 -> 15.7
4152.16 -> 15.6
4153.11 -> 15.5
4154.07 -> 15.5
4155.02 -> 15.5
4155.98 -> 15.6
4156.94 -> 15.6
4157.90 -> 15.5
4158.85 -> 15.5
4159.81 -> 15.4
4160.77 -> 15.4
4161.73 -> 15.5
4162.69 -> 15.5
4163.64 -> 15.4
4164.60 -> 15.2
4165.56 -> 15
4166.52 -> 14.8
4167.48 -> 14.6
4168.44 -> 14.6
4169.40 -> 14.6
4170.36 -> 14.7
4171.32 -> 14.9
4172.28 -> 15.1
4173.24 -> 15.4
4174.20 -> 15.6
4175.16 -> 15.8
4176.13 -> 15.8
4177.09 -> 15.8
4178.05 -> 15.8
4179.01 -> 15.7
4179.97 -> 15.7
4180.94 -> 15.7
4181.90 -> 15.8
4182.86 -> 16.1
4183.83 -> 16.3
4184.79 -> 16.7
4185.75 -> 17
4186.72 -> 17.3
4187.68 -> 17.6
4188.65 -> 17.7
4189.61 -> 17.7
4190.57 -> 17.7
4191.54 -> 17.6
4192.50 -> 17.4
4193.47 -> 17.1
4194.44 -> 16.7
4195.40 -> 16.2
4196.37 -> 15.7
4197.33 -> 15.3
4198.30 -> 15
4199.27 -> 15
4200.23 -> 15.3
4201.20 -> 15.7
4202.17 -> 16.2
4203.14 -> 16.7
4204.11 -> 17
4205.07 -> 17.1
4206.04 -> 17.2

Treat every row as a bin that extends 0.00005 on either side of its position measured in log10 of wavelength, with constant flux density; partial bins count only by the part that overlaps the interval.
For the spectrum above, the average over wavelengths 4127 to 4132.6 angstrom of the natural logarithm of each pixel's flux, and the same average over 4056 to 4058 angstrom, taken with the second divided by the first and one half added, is 1.49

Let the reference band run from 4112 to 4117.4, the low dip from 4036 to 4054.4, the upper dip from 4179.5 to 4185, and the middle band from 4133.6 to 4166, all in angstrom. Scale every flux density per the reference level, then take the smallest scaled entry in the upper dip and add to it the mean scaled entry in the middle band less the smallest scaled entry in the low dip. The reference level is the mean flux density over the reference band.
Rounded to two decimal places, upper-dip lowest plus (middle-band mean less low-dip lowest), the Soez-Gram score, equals 1.08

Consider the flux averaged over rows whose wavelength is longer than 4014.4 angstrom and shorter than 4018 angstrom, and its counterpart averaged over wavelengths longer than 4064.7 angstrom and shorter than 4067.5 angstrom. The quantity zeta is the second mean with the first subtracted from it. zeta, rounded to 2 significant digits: -2.8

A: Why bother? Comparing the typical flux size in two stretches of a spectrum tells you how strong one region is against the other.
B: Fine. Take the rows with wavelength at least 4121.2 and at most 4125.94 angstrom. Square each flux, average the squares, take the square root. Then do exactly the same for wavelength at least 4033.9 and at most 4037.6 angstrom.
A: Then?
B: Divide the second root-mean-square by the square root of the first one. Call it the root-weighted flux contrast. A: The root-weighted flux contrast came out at 4.18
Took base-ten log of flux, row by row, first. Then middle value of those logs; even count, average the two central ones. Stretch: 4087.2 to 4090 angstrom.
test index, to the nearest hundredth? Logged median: 1.26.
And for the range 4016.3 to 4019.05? 1.26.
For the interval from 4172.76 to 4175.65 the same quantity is 1.19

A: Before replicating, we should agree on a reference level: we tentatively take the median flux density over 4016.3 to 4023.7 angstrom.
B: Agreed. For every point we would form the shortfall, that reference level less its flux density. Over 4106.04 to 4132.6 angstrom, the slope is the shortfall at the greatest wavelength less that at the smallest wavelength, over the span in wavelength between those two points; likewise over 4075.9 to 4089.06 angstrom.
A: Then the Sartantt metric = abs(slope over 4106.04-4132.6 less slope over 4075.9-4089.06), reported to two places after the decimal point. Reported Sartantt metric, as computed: 0.14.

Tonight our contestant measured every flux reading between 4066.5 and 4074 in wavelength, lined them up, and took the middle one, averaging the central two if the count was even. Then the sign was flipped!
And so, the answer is -16.5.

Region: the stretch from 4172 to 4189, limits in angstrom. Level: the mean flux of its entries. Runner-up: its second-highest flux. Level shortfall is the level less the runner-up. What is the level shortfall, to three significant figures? -1.44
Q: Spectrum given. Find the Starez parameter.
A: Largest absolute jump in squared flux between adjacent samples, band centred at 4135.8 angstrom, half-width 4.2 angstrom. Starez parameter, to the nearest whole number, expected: 16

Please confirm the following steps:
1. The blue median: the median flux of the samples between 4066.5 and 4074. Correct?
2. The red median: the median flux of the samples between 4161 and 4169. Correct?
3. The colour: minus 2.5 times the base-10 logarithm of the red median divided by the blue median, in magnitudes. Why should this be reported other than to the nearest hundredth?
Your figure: 0.10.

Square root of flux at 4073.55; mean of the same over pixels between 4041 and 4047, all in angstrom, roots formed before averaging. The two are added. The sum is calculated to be 7.90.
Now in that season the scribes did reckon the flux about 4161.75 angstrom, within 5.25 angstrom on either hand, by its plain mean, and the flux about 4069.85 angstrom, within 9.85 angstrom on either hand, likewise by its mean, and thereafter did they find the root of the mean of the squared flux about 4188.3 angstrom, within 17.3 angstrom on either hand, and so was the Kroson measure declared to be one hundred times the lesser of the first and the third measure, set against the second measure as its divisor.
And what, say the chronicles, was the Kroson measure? 96.2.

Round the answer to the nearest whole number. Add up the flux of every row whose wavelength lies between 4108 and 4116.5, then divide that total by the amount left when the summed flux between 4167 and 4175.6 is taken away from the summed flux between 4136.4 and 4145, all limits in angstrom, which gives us 11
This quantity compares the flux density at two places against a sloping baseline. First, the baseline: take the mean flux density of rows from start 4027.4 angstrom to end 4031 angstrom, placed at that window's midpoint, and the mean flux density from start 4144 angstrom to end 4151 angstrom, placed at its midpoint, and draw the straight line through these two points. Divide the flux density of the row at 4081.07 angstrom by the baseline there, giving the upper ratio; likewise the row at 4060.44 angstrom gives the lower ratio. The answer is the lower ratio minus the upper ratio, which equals -0.24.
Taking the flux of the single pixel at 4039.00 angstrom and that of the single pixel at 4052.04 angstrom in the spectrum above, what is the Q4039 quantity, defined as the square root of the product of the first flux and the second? 16.2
